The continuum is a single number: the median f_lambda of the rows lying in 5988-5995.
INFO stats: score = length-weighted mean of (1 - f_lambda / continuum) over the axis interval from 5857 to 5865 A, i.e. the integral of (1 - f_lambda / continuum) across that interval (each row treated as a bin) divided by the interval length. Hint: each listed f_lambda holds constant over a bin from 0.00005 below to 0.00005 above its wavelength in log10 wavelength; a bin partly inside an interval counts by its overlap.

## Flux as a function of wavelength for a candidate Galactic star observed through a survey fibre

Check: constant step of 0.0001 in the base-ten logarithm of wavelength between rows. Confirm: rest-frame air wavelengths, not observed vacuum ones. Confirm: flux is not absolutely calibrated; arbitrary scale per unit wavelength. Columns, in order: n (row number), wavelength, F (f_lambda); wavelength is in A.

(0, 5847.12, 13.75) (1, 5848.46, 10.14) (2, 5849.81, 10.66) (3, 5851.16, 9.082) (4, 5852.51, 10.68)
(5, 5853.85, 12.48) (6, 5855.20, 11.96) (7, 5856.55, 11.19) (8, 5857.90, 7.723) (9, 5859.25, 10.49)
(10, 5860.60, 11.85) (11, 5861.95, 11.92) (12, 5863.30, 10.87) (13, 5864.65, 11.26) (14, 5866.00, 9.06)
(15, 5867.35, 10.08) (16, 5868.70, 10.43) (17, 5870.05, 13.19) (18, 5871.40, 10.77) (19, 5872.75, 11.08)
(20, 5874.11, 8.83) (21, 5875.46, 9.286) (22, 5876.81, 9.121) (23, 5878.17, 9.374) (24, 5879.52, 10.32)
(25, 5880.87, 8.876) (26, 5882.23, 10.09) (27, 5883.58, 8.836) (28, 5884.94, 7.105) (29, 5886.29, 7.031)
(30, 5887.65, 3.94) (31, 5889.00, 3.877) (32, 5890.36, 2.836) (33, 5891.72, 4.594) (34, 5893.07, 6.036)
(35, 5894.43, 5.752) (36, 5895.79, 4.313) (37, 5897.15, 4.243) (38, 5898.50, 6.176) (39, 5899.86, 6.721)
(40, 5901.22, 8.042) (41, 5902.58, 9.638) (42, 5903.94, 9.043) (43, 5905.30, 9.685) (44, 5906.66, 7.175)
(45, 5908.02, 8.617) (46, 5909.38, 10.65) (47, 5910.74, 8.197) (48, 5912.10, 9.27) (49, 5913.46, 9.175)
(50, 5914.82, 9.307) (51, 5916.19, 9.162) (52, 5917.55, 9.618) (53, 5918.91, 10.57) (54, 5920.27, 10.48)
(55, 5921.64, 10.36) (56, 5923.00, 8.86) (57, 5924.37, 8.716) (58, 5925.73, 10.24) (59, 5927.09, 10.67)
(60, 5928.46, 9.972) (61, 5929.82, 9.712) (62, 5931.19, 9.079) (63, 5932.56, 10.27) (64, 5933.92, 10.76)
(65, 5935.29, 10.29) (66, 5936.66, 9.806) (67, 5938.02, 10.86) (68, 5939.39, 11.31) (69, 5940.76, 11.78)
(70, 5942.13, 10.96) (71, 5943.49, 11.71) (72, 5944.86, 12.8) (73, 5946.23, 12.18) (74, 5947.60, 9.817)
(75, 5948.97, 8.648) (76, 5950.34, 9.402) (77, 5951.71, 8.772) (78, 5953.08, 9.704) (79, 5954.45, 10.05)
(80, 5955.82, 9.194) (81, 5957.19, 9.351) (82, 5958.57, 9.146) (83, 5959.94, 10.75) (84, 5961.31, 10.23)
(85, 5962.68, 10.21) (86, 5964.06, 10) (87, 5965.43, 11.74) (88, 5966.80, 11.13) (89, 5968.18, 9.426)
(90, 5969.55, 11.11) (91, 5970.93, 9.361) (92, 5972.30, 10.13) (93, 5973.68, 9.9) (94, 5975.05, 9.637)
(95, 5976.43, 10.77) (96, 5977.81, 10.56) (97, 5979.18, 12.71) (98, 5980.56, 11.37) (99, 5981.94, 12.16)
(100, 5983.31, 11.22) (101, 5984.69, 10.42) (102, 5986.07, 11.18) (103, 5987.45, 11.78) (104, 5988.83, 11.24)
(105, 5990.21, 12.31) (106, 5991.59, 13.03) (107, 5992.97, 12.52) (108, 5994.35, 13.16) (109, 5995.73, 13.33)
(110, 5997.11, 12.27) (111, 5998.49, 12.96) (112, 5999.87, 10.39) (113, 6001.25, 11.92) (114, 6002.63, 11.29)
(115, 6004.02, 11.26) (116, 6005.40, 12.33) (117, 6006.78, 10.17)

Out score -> 0.15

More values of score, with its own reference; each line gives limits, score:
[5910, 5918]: 0.27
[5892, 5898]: 0.59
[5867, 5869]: 0.18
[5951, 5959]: 0.25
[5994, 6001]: 0.01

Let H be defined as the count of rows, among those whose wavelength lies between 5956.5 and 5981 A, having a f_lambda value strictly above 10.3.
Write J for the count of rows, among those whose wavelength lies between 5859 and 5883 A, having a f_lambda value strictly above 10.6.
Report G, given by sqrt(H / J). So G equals 1.07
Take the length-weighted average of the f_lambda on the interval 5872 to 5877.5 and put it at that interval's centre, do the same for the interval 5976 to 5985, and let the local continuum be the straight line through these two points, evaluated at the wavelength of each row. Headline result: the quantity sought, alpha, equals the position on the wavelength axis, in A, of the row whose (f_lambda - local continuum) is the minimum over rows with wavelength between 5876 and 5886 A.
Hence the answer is 5884.94 A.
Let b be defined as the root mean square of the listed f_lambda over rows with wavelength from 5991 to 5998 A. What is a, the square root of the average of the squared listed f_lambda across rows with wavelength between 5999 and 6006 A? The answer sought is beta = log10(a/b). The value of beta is -0.05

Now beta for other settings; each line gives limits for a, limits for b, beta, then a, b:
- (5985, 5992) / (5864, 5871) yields 0.04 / 11.9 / 10.9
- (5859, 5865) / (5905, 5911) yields 0.10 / 11.3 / 8.9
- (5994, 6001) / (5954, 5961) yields 0.11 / 12.5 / 9.7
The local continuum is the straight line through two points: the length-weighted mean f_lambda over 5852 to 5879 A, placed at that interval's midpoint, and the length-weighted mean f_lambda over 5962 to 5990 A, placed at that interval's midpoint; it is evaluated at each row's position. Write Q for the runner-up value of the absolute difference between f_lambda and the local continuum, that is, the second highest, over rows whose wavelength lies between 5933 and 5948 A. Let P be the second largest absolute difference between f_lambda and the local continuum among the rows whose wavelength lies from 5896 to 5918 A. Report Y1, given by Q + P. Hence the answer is 6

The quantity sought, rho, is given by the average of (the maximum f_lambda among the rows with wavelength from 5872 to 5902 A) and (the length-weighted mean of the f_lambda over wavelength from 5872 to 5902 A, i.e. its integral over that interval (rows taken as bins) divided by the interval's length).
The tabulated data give 9.1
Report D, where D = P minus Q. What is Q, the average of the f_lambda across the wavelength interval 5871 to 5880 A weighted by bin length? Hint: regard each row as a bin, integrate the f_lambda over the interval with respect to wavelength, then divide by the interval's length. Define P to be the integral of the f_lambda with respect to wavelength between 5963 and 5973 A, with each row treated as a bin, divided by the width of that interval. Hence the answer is 0.6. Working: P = 10.4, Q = 9.8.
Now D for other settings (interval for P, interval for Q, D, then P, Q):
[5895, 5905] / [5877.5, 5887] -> -1.8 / 7.0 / 8.8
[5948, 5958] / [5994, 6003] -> -2.9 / 9.3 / 12.2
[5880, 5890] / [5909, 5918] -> -2.3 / 7.0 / 9.3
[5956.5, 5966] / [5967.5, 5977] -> 0.1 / 10.2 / 10.0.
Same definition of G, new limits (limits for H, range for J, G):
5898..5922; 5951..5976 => 1.00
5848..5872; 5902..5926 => 3.61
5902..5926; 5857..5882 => 0.76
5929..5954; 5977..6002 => 0.73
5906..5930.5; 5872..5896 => 2.24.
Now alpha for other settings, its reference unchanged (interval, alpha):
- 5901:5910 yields 5906.66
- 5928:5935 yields 5931.19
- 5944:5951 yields 5948.97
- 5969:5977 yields 5970.93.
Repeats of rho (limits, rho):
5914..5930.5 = 10.2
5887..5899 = 5.4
